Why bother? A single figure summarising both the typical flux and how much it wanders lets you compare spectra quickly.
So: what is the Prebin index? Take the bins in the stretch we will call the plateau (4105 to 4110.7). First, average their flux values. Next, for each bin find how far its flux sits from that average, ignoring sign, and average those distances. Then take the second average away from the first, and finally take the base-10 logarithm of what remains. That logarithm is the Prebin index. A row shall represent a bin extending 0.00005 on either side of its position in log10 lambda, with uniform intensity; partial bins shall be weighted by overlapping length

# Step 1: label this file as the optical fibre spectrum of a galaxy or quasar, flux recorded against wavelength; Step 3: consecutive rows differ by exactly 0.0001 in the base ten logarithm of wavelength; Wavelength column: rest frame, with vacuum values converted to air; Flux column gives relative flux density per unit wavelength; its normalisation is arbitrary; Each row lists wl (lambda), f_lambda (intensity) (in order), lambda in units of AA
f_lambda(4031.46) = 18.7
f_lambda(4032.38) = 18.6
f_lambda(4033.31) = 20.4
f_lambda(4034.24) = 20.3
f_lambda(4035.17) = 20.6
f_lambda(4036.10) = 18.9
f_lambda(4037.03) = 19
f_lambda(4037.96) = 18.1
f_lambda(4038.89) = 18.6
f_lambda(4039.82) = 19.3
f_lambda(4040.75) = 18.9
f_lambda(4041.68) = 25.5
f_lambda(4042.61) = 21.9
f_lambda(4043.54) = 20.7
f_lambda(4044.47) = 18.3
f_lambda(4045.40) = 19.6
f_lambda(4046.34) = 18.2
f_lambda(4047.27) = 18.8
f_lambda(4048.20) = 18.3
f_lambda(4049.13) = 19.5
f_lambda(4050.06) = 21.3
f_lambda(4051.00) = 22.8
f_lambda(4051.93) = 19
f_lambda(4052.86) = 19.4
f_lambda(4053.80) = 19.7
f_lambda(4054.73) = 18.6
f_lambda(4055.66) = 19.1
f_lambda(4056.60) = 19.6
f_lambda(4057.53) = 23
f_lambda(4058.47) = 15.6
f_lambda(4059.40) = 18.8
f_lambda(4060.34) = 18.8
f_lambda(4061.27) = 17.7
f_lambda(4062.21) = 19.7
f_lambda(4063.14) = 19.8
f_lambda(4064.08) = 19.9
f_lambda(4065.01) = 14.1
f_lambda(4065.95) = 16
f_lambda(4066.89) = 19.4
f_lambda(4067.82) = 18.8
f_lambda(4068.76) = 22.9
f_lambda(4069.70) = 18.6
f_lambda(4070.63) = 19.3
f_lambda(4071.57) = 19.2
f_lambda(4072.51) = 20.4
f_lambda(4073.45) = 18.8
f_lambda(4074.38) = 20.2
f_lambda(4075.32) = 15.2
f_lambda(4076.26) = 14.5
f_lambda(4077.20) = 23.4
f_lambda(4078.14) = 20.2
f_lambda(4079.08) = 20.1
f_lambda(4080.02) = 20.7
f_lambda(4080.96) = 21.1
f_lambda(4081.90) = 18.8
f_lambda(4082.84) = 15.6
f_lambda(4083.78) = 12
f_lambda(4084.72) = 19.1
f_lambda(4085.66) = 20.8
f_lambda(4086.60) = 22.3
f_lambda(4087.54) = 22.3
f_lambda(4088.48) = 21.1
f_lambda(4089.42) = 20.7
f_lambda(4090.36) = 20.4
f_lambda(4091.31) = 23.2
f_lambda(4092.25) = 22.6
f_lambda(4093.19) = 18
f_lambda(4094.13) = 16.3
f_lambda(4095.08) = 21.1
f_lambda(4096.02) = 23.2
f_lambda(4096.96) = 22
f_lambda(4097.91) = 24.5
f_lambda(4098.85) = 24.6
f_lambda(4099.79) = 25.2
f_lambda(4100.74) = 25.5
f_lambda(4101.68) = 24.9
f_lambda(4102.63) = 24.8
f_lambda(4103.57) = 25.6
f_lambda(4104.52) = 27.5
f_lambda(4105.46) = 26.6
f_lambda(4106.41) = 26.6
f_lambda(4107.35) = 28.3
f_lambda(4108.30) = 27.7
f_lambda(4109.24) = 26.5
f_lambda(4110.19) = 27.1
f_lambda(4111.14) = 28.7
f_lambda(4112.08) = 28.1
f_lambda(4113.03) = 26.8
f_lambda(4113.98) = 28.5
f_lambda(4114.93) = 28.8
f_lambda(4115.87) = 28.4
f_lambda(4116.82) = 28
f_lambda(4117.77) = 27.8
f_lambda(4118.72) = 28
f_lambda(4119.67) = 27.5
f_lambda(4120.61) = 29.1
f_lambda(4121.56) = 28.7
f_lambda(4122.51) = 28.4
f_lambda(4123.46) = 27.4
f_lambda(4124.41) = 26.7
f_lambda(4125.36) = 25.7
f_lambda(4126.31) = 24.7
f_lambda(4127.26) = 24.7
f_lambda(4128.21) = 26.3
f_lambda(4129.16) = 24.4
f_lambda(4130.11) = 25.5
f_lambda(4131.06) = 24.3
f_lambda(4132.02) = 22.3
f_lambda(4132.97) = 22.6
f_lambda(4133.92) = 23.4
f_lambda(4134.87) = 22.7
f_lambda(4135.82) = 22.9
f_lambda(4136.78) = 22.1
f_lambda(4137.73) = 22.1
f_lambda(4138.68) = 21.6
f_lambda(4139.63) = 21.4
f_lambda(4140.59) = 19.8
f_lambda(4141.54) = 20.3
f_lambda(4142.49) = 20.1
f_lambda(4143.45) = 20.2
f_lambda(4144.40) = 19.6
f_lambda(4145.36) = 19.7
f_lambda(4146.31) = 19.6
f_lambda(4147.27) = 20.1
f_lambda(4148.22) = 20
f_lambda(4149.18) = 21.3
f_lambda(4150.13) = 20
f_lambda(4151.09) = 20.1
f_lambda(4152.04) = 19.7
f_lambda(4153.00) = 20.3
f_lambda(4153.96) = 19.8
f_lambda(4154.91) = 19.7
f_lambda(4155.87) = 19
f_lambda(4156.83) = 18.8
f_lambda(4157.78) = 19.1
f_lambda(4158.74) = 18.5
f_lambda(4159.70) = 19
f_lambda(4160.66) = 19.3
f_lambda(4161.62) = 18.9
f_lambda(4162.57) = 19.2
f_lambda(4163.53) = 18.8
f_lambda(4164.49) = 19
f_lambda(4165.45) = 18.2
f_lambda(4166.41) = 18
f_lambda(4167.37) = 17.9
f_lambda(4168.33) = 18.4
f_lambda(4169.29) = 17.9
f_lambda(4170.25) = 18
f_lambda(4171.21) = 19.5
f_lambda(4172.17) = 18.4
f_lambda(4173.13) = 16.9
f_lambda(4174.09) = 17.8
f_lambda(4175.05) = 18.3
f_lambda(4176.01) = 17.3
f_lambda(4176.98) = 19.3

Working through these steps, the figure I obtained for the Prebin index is 1.42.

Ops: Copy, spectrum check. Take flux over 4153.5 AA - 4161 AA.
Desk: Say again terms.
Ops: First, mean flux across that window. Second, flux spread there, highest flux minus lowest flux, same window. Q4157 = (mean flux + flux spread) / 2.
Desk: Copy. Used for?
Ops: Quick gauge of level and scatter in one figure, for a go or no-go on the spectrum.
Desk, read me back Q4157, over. 10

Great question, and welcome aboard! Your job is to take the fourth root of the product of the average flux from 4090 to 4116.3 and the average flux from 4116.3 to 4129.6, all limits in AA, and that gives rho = 5.10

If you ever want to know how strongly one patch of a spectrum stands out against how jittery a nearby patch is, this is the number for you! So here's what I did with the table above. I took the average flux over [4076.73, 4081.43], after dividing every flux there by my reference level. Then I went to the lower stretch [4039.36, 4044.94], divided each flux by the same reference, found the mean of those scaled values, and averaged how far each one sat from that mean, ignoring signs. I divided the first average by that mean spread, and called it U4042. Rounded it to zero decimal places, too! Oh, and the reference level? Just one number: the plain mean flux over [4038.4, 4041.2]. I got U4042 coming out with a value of 11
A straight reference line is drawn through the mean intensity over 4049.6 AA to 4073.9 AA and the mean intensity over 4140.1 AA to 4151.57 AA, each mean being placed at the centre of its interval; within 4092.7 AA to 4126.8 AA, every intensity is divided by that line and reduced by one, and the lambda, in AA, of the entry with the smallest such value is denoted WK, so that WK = 4094.13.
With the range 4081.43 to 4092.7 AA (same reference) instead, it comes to 4083.78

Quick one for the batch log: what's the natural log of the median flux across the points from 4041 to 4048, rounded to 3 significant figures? 2.98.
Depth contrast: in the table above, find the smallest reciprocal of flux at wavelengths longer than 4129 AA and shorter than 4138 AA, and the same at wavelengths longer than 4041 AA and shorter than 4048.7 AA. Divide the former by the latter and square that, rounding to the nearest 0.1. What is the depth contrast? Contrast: 1.0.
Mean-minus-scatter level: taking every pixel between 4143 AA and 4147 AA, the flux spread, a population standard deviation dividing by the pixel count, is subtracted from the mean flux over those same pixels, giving 19.5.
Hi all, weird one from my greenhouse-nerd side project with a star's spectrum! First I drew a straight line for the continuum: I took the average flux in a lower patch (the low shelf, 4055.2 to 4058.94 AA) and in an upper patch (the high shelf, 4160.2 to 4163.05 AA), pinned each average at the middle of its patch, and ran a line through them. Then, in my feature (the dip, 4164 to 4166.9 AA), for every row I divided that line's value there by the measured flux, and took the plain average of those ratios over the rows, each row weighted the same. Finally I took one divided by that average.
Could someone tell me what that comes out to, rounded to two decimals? 0.96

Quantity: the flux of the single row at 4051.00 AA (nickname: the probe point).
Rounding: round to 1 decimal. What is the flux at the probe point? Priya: 22.8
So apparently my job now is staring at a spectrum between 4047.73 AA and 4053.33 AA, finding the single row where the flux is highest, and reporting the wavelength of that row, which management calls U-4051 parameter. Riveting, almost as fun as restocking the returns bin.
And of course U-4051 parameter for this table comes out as 4051.00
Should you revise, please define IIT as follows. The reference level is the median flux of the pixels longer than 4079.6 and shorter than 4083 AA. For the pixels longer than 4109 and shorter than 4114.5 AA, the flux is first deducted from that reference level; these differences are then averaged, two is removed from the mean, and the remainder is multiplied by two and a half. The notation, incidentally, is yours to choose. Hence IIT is -25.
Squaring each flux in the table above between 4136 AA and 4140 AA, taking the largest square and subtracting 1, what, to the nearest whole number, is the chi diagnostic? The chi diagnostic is 487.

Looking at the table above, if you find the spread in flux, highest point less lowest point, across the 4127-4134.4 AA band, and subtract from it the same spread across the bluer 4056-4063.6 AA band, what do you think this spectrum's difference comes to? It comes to -3.4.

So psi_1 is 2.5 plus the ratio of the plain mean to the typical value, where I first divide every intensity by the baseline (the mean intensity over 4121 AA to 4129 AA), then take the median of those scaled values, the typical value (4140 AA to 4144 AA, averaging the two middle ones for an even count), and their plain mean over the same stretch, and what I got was 3.50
